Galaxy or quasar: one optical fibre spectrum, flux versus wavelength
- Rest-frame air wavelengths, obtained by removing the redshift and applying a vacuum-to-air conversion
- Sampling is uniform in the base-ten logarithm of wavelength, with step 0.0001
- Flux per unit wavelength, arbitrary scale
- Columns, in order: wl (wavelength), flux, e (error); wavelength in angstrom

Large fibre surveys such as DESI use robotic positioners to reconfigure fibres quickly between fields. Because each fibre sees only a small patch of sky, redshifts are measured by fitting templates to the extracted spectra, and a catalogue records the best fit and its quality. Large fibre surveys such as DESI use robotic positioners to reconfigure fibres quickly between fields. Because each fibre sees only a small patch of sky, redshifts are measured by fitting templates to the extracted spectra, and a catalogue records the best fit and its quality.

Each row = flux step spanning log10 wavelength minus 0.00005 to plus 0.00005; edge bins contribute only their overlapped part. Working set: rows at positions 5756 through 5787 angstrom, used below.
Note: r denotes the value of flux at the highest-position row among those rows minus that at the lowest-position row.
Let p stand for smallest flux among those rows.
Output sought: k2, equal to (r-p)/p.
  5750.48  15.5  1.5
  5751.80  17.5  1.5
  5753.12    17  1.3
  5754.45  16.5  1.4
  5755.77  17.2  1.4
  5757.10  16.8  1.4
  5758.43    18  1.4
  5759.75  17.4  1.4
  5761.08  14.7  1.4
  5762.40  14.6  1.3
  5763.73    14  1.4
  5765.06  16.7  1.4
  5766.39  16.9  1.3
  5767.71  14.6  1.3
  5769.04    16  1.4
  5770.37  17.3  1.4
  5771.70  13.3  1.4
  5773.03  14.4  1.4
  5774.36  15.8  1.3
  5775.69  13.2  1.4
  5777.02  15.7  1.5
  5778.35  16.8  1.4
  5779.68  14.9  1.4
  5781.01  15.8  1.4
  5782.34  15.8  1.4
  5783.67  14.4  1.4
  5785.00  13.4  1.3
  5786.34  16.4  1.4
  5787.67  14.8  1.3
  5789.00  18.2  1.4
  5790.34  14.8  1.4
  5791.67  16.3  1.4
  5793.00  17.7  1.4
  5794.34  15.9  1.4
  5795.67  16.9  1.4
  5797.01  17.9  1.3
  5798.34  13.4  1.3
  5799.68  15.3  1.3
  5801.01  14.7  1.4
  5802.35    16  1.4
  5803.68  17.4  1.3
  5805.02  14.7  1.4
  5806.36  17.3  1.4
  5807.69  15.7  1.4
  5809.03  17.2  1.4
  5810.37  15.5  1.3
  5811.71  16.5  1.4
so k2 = -1.03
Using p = 13.2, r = -0.4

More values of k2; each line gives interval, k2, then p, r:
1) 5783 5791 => -0.97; 13.4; 0.4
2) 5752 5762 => -1.16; 14.7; -2.3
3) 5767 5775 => -0.91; 13.3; 1.2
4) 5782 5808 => -1.01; 13.4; -0.1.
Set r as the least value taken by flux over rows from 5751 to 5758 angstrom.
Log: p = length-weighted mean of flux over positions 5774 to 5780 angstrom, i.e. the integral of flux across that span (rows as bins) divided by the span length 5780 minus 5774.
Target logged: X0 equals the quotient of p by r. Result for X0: 0.93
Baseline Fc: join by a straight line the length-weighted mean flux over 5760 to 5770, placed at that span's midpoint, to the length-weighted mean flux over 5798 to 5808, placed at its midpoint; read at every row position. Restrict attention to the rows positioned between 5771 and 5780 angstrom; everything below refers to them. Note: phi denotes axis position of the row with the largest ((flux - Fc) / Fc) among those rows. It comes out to 5778.35 angstrom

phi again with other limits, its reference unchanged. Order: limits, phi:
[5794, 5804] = 5797.01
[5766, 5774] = 5770.37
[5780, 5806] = 5789.00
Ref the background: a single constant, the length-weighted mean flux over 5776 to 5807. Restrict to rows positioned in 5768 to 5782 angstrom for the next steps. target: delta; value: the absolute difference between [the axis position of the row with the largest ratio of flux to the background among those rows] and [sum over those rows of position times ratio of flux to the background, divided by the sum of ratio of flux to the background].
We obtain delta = 4.7 angstrom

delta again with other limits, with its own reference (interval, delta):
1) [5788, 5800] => 5.2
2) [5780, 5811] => 6.8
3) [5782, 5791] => 2.6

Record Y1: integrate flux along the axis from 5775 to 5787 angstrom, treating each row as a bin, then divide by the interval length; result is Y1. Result 15.2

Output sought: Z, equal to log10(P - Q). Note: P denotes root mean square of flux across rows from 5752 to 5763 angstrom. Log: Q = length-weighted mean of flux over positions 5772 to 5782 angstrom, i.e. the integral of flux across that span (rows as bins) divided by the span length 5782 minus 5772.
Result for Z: 0.1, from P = 16.6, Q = 15.2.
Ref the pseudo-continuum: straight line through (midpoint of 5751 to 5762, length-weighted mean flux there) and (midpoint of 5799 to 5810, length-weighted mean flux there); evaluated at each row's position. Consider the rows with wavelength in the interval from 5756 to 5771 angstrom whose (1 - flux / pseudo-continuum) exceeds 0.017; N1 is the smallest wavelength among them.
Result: 5761.08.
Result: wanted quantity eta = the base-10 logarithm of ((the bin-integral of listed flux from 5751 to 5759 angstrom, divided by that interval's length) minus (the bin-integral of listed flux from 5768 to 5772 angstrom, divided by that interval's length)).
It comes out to 0.17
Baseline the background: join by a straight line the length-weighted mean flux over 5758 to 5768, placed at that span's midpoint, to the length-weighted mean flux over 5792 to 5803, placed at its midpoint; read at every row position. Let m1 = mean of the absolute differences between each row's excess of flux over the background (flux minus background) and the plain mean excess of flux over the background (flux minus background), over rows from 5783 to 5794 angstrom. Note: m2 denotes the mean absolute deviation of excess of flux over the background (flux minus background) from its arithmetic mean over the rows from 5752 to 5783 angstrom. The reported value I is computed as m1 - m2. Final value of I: 0.27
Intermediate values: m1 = 1.39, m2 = 1.13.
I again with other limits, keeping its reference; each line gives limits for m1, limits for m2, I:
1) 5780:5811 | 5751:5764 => -0.10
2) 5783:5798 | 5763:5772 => -0.08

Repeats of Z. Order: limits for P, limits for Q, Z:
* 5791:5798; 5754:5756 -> -1.0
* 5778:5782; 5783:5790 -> -0.3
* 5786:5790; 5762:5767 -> 0.0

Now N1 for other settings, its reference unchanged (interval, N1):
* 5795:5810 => 5798.34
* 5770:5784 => 5771.70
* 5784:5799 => 5785.00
